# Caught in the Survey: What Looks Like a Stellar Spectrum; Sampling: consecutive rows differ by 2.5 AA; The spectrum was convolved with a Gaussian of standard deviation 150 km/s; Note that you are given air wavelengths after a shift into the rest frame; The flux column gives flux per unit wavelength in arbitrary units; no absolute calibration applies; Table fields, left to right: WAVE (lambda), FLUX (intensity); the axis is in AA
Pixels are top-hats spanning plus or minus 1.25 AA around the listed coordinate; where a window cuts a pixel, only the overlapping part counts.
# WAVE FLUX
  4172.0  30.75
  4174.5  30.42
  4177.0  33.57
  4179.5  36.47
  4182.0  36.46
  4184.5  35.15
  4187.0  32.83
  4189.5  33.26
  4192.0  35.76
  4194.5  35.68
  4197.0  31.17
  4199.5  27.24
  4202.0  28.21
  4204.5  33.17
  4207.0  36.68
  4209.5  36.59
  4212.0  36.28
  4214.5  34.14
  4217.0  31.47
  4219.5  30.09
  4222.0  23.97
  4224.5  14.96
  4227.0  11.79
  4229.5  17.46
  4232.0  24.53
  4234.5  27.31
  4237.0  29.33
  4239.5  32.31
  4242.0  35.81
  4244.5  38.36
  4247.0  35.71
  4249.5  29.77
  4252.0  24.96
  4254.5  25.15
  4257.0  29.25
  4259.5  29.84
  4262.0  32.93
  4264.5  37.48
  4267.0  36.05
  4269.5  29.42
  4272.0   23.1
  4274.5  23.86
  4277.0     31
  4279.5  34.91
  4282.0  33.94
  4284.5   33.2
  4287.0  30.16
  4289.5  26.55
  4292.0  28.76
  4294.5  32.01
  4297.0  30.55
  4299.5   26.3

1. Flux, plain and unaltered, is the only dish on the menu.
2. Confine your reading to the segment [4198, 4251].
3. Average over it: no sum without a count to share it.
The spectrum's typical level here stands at 29.3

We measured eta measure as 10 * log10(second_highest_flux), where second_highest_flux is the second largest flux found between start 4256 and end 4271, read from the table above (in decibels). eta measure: 15.6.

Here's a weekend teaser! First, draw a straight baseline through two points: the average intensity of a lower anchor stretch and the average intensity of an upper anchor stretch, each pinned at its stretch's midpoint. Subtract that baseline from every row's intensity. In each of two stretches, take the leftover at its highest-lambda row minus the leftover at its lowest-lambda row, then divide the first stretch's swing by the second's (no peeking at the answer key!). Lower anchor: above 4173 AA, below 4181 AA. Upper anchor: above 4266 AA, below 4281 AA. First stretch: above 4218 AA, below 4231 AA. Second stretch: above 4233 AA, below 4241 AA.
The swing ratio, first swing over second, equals -2.4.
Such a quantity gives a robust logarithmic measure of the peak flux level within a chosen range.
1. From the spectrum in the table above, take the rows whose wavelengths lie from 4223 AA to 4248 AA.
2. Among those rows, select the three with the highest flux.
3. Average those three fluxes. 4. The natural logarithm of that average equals 3.60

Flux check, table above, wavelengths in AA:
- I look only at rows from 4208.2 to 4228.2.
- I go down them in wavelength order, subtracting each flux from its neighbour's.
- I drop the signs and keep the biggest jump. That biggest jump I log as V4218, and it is 9.0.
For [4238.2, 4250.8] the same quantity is 5.9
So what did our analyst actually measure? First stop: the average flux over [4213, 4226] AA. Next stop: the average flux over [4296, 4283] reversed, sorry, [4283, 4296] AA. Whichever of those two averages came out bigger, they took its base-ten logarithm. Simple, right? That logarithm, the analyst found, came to 1.48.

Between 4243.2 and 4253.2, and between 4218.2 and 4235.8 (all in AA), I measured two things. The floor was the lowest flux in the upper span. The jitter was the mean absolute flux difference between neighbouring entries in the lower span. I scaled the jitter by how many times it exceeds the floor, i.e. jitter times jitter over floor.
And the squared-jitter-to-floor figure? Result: 1.27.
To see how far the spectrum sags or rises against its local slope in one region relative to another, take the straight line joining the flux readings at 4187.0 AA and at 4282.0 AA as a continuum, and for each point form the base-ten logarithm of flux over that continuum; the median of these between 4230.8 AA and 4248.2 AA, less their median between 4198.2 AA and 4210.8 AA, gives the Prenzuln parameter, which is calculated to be -0.017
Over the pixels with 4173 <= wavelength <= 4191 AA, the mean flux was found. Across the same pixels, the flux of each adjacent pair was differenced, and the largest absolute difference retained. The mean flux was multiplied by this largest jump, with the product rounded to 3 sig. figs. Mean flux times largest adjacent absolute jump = 107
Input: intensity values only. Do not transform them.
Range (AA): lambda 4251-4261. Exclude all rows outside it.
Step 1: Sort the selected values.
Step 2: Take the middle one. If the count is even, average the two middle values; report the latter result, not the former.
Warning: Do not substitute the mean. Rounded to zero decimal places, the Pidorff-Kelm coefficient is 27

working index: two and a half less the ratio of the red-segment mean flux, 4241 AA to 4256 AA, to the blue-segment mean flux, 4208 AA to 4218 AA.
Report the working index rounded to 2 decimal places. 1.59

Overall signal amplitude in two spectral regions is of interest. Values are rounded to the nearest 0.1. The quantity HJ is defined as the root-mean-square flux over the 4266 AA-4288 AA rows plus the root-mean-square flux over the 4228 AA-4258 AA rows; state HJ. 60.6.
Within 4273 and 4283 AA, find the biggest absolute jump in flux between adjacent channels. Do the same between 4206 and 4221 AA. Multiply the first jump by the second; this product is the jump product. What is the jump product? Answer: 19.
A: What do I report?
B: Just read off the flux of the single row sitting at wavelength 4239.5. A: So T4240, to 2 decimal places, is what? 32.31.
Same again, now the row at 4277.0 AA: 31.00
